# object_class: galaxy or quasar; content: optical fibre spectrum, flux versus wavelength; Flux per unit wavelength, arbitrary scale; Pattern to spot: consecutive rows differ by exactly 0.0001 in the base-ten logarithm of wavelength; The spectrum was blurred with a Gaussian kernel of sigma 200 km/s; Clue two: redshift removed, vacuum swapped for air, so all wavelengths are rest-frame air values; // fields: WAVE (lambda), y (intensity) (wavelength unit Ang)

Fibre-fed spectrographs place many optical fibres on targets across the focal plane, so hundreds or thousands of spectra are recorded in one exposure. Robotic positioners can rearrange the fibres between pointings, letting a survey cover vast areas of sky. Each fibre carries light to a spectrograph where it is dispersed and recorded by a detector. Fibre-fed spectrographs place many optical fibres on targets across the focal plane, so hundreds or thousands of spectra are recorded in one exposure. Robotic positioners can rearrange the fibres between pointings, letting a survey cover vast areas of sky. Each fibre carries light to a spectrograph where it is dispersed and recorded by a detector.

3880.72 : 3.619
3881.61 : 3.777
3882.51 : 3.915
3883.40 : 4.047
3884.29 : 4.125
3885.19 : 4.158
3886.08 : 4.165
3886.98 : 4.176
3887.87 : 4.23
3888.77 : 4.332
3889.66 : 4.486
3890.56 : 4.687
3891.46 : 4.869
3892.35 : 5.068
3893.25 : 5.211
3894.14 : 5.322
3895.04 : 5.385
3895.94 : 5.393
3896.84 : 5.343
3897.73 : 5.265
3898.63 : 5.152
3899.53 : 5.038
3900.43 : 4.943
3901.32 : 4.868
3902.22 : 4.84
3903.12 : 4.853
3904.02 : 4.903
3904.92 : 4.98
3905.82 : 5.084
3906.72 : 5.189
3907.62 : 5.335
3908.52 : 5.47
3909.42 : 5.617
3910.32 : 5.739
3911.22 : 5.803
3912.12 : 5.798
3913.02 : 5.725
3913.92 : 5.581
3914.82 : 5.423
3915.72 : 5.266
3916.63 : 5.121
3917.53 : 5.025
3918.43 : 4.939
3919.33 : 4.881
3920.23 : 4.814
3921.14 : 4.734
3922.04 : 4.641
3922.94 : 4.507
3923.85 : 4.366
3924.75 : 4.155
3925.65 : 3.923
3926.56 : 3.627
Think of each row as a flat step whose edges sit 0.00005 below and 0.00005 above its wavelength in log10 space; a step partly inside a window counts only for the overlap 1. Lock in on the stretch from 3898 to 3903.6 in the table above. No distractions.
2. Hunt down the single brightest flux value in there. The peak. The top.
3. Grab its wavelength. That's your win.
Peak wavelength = 3898.63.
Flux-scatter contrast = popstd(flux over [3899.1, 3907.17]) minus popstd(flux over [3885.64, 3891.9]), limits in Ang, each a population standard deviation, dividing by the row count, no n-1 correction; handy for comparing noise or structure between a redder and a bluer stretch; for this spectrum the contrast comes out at -0.14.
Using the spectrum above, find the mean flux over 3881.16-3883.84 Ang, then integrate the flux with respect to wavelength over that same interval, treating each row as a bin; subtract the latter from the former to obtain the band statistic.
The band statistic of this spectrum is -6.6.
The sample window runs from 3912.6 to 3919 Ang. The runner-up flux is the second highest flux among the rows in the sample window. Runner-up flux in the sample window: 5.581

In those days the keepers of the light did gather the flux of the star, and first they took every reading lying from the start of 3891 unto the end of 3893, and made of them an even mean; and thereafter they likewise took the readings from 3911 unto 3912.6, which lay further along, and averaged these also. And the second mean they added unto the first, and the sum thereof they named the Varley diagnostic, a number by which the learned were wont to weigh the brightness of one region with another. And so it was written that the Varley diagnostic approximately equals 10.8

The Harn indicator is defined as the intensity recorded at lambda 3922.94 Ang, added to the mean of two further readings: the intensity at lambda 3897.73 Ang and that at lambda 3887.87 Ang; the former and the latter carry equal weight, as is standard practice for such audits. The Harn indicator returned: 9.25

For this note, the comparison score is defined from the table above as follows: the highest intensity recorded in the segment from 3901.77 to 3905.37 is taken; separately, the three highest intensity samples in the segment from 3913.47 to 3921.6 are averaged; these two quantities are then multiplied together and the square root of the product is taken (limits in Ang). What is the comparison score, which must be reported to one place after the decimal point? 5.2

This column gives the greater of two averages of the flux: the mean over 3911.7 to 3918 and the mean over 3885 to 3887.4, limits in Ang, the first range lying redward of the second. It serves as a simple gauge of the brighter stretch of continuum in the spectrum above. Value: 5.42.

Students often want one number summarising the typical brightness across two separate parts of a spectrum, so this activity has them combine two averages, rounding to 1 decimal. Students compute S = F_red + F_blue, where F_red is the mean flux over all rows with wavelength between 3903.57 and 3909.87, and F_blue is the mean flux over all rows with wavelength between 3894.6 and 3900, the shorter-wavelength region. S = 10.5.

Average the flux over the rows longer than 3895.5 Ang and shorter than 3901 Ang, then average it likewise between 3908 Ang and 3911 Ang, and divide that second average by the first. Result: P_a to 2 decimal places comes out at 1.08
